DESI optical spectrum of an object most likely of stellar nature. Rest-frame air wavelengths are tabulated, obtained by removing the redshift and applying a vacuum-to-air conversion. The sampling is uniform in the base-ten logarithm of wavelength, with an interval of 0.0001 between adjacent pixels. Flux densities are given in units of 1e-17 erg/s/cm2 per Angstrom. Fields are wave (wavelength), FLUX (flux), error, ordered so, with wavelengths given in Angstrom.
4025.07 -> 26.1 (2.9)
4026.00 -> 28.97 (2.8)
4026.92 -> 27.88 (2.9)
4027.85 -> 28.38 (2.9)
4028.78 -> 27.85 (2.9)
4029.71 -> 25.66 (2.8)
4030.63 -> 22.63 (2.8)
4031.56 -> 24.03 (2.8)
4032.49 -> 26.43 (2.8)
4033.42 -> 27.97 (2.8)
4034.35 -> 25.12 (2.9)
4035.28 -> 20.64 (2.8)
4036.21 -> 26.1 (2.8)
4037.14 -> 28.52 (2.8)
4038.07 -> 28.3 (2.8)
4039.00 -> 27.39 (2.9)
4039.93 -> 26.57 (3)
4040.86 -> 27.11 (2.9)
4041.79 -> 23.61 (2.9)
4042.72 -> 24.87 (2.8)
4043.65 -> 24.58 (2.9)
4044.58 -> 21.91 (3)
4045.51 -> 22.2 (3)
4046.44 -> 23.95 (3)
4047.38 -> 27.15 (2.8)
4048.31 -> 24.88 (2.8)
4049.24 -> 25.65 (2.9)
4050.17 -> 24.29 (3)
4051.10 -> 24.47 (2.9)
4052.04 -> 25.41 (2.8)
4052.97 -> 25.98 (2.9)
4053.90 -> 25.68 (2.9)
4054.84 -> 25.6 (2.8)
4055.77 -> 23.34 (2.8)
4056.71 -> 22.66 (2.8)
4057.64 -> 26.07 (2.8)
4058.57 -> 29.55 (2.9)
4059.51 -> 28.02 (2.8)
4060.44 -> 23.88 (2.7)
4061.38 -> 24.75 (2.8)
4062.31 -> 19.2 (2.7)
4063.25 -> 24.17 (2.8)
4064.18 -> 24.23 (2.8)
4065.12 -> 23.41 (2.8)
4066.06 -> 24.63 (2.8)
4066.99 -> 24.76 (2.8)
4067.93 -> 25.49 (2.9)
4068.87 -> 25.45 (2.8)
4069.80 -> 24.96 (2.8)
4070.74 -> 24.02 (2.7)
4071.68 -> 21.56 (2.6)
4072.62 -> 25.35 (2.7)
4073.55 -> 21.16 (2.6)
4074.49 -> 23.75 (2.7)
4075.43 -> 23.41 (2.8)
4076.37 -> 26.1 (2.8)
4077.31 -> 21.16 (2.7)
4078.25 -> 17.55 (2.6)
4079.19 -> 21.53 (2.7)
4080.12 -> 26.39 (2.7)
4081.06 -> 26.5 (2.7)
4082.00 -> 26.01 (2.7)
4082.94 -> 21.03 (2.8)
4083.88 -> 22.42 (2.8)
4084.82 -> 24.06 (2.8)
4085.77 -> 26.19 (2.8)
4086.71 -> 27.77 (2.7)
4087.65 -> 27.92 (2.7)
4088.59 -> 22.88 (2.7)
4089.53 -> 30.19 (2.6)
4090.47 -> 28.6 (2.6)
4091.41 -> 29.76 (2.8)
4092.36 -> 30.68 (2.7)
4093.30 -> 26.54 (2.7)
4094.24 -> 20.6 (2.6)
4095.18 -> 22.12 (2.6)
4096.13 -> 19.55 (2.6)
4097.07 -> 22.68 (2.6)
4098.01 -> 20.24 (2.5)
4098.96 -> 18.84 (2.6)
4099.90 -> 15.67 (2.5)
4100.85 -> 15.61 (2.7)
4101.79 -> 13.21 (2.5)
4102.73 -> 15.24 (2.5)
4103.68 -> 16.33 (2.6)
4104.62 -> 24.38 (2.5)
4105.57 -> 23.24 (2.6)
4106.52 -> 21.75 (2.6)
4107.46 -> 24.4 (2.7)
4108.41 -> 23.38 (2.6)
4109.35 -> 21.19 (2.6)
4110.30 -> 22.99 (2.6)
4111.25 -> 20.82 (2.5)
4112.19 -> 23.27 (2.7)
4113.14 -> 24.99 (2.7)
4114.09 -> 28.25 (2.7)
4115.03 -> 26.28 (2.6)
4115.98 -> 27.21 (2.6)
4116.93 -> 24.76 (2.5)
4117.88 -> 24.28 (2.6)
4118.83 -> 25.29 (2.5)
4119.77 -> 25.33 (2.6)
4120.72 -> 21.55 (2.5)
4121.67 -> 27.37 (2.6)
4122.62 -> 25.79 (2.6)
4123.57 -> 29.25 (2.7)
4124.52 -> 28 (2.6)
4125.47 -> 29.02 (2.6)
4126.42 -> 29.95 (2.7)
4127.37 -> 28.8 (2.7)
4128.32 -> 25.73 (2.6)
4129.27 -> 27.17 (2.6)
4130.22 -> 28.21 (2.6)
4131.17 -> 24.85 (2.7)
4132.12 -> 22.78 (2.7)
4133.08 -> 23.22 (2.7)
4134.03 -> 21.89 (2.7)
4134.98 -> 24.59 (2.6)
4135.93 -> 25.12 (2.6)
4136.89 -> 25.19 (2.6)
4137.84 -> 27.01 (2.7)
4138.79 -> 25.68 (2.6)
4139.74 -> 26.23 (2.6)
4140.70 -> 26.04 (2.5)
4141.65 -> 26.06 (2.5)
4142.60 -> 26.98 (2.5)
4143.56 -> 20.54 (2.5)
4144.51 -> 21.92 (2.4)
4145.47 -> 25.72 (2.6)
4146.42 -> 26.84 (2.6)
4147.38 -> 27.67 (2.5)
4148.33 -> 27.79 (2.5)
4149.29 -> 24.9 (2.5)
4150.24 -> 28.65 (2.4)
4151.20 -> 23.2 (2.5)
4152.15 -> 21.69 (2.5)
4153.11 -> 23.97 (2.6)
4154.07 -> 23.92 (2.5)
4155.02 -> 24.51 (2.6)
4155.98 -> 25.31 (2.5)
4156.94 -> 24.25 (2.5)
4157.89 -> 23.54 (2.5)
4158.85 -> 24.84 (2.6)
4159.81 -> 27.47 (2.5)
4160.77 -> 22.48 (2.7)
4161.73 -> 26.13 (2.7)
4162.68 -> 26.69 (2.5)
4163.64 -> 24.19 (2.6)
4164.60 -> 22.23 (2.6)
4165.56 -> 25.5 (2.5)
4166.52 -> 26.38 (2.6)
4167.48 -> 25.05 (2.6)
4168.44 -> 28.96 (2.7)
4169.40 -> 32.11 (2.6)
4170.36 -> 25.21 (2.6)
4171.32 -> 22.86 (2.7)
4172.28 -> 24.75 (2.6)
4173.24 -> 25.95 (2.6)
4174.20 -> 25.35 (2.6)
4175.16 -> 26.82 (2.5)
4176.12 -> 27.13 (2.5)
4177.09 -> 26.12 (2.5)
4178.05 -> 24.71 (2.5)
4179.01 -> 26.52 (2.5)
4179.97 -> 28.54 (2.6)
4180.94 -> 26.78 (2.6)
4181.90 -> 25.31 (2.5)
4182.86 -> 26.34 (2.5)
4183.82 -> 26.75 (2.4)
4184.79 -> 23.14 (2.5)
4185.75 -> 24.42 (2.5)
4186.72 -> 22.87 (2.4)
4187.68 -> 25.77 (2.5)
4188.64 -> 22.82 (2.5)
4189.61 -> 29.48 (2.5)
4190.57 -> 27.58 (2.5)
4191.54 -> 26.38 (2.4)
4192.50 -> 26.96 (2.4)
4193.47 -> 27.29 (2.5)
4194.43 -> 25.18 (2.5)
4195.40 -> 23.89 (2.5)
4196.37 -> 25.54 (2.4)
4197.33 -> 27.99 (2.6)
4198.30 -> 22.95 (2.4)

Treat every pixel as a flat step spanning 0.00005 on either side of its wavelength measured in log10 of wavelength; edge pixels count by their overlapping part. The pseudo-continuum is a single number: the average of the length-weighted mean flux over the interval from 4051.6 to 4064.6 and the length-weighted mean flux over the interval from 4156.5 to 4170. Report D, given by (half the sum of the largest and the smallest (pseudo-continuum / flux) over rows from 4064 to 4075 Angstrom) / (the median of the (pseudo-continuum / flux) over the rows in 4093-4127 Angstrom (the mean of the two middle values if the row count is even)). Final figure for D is 1.01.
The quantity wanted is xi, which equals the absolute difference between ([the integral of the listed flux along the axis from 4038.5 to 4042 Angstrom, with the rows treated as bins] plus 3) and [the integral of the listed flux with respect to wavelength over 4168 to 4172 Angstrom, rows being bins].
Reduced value 13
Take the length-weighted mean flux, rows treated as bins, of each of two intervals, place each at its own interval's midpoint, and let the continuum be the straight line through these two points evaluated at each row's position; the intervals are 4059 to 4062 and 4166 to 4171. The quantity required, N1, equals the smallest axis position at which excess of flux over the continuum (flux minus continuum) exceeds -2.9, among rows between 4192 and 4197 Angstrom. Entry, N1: 4192.50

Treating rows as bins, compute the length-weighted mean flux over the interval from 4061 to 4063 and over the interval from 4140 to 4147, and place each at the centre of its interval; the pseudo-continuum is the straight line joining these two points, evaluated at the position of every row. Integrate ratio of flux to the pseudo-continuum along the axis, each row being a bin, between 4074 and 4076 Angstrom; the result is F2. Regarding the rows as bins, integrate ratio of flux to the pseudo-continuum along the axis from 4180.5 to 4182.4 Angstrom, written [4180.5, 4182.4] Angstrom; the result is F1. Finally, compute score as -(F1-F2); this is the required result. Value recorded 0.20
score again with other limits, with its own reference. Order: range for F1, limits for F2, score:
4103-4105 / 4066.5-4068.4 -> 0.47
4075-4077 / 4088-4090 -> 0.15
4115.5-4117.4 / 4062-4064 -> -0.04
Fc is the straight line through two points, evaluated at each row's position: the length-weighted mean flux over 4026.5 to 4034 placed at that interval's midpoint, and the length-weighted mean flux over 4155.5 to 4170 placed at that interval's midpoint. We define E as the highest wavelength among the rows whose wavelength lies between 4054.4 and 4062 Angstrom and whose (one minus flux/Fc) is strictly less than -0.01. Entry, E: 4059.51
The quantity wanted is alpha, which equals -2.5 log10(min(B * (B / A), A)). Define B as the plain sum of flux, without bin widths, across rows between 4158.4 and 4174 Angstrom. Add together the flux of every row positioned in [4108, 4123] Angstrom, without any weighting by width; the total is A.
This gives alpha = -6.49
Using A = 393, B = 411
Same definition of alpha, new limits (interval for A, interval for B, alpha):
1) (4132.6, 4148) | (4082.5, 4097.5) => -6.51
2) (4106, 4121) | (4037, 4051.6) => -6.47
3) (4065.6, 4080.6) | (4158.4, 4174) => -6.44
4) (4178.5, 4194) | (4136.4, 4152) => -6.52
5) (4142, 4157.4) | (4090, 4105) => -6.16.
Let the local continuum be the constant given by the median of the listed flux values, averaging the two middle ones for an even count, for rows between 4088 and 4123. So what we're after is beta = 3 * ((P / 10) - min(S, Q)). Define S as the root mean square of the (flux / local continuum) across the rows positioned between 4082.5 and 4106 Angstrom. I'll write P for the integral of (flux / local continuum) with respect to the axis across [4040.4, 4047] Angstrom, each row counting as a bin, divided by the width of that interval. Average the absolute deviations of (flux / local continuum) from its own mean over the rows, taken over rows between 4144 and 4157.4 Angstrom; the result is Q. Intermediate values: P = 1.03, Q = 0.07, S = 1.00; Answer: 0.09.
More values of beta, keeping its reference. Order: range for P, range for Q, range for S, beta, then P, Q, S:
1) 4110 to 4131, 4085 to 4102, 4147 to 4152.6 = -0.26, 1.12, 0.20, 1.11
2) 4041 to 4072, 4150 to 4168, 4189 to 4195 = 0.14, 1.06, 0.06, 1.17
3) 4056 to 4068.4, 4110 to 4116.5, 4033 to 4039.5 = 0.04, 1.06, 0.09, 1.14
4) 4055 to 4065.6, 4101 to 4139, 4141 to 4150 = -0.02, 1.05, 0.11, 1.10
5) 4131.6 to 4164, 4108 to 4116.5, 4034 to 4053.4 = 0.04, 1.07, 0.09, 1.09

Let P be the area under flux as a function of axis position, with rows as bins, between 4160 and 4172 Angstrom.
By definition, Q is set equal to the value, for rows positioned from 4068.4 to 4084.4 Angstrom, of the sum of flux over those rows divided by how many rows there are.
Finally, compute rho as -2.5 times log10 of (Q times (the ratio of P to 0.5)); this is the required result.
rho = -10.4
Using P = 308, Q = 23.4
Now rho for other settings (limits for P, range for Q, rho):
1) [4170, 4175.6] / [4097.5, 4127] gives -9.5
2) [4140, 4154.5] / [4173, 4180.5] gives -10.7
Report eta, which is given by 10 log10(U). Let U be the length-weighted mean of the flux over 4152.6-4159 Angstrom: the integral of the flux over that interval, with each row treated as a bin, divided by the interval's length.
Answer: 13.9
